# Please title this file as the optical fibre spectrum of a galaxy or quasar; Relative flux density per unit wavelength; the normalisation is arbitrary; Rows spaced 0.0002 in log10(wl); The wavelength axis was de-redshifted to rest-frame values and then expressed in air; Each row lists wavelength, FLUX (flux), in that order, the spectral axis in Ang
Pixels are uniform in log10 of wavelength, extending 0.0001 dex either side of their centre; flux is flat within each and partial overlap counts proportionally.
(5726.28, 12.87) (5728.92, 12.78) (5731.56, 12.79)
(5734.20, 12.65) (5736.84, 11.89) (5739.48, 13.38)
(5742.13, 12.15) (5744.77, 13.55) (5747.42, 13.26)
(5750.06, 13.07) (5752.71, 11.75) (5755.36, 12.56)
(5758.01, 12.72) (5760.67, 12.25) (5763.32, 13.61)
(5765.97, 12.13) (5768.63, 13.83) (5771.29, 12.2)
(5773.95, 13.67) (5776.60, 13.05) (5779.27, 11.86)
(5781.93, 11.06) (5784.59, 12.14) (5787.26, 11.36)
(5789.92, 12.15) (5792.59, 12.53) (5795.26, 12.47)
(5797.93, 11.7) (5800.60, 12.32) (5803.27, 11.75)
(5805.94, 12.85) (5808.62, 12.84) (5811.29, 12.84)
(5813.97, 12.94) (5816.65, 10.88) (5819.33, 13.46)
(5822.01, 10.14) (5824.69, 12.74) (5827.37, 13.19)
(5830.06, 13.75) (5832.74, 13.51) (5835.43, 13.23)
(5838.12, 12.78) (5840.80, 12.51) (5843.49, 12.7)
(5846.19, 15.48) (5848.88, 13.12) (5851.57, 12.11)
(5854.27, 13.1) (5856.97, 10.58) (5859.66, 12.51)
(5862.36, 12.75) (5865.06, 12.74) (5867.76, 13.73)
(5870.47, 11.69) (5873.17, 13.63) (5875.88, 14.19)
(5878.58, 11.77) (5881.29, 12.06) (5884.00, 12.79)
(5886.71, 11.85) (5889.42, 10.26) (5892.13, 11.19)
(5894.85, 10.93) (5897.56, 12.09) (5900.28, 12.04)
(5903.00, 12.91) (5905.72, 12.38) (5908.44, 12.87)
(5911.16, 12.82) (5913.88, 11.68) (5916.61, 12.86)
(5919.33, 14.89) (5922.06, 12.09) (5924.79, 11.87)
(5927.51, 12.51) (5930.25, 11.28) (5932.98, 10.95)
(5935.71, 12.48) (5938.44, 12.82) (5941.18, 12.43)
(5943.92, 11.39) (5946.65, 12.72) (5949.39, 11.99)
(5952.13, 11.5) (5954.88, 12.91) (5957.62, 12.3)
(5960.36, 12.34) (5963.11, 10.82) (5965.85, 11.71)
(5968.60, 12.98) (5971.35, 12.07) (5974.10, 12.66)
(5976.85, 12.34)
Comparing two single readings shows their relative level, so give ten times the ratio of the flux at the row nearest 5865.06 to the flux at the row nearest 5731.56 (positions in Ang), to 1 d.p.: 10.0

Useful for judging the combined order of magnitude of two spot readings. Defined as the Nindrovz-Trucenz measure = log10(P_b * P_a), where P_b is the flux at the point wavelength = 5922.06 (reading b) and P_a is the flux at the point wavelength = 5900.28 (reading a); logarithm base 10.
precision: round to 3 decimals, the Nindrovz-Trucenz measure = 2.163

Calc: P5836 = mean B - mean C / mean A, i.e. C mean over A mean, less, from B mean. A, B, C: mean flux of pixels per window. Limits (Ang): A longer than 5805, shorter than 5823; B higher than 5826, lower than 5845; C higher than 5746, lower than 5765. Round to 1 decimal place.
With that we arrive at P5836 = 12.1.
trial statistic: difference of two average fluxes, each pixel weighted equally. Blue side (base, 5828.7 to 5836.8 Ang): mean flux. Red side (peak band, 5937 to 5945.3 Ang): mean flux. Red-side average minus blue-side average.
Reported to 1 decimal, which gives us -1.3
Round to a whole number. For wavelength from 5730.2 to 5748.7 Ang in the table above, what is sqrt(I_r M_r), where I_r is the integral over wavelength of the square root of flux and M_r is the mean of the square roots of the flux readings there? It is 15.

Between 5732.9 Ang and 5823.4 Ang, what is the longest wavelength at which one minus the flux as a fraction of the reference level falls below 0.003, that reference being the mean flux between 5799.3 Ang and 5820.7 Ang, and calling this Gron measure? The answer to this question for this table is 5819.33 Ang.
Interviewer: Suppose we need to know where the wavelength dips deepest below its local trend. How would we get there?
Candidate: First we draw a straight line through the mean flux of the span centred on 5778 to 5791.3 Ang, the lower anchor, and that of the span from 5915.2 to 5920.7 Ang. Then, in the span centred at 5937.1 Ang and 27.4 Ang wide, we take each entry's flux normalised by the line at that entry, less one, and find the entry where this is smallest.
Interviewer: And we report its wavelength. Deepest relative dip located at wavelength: 5932.98 Ang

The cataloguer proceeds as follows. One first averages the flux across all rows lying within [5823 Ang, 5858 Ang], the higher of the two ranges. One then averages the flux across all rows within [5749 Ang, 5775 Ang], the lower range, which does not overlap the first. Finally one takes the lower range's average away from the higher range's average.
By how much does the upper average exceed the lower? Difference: 0.21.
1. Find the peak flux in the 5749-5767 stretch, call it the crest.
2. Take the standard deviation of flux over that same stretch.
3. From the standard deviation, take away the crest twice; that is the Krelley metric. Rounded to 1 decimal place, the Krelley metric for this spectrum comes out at -26.6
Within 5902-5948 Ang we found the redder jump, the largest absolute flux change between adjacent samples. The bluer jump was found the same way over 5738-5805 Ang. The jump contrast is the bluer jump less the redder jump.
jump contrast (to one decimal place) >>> -1.1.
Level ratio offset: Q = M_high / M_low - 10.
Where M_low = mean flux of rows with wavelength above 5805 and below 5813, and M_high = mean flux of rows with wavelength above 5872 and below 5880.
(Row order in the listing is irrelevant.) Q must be -8.97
